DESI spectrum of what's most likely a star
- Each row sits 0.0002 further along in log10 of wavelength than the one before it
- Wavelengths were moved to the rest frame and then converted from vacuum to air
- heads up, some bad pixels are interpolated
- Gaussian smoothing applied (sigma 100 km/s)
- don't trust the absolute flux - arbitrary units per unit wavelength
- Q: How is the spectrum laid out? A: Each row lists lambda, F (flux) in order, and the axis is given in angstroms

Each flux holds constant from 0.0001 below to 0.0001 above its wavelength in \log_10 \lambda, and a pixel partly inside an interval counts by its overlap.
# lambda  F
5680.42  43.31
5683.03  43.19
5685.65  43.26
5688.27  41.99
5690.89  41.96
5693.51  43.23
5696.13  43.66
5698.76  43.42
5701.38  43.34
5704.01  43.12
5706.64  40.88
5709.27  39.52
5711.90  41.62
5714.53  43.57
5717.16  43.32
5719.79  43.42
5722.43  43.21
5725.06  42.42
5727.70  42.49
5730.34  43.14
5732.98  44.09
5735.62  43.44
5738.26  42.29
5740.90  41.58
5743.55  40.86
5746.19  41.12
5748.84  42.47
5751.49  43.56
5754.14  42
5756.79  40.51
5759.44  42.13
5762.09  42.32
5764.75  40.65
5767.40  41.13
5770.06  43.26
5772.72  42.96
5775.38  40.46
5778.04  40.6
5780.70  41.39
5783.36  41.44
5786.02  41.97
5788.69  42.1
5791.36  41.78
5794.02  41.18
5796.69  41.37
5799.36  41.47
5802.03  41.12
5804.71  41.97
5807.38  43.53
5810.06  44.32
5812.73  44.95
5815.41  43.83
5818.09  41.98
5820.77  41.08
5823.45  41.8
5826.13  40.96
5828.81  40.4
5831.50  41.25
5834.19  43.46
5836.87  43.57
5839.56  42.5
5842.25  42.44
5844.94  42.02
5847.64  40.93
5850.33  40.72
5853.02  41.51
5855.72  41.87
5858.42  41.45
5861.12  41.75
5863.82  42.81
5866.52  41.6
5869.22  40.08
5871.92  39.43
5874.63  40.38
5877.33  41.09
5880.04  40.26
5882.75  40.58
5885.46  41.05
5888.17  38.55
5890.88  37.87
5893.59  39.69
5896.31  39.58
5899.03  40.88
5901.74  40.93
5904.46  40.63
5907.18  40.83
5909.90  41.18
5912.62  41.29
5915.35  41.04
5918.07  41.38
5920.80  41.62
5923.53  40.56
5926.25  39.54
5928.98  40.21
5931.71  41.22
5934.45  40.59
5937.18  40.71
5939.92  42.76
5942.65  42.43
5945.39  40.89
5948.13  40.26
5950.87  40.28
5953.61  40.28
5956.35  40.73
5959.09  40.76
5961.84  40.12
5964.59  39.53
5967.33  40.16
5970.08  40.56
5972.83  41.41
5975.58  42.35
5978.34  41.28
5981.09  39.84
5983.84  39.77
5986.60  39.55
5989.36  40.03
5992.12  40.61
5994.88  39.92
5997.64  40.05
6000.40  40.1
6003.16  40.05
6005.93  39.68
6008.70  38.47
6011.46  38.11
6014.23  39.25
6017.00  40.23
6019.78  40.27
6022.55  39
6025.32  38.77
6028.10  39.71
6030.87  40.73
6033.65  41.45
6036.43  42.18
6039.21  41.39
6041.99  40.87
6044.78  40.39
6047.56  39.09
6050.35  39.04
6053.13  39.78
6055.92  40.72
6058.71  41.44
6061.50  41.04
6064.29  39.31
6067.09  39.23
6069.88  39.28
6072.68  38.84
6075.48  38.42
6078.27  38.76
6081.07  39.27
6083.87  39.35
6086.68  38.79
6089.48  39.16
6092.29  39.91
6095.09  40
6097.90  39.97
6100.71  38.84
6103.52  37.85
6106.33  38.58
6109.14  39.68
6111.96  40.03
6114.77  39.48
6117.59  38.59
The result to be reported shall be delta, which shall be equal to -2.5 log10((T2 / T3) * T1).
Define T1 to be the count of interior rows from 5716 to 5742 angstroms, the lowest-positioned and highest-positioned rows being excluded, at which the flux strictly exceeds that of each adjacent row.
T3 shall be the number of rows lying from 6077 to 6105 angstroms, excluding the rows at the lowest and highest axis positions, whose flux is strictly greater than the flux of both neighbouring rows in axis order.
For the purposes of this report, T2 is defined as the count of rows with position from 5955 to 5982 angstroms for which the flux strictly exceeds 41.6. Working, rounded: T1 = 2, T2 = 1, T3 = 2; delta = 0.0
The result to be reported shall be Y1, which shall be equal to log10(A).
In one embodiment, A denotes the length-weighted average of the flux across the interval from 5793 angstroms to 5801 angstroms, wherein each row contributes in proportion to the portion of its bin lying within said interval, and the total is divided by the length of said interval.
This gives 1.62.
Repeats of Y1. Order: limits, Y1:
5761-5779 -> 1.62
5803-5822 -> 1.63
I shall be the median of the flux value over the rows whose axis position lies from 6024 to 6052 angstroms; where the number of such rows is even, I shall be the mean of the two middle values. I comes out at 40.6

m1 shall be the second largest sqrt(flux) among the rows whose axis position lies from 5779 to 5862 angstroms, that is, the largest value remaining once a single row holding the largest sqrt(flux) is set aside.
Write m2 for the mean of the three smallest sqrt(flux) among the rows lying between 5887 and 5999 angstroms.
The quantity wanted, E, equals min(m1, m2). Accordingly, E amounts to 6.22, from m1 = 6.66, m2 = 6.22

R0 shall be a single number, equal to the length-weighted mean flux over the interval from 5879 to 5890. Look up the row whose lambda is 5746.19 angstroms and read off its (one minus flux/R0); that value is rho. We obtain -0.03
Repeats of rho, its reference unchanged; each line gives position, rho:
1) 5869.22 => 0.00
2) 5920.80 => -0.04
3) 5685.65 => -0.08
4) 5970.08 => -0.01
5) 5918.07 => -0.03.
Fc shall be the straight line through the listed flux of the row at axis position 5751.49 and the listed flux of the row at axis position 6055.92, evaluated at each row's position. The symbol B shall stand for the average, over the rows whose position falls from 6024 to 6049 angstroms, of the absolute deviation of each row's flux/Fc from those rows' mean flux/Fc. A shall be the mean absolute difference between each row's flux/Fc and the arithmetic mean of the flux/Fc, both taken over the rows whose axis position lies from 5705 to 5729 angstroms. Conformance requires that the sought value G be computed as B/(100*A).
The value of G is 0.009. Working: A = 0.025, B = 0.022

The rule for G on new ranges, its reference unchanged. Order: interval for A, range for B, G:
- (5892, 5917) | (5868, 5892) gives 0.017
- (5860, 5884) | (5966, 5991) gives 0.010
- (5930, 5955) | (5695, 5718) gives 0.016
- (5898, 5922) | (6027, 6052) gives 0.030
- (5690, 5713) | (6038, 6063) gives 0.007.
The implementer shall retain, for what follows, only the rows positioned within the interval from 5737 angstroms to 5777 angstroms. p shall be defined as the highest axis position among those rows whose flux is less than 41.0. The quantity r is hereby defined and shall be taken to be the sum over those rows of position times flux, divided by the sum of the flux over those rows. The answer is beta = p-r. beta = 18.6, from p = 5775.38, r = 5756.8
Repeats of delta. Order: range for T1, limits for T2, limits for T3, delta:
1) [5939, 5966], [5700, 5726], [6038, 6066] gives -2.3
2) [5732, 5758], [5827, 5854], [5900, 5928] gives -1.0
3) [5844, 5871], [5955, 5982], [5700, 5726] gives 0.0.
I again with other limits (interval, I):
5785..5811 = 41.9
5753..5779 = 41.6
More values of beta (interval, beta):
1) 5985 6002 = 6.9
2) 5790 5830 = 18.8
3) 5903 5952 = 23.2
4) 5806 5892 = 42.5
